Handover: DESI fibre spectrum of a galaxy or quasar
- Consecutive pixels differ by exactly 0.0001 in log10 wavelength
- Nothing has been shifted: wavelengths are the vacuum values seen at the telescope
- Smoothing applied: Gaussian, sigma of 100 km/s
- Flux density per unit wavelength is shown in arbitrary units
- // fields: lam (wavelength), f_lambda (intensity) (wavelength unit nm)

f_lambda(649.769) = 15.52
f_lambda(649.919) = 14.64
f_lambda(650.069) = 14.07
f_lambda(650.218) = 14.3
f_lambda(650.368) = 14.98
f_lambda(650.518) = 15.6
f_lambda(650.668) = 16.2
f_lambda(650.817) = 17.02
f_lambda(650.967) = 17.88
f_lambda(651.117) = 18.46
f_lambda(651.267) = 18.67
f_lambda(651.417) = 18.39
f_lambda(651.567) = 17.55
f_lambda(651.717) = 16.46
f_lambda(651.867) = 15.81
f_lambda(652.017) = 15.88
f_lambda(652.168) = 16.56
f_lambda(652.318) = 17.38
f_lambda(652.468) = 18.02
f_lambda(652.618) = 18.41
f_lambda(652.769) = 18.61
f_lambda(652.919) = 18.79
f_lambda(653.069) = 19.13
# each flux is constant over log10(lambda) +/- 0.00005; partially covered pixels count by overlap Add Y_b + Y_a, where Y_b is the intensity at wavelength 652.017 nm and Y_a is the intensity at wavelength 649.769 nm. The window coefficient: 31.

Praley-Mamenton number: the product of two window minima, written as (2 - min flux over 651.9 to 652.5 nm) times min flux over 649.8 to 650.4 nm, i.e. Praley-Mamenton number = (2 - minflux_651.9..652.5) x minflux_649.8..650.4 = -195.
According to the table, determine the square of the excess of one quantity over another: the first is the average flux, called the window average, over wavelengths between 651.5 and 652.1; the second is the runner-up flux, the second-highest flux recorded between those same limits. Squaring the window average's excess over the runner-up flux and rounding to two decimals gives 0.00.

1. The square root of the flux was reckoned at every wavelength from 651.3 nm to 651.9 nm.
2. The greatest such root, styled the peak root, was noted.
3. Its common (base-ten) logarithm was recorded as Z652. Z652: 0.632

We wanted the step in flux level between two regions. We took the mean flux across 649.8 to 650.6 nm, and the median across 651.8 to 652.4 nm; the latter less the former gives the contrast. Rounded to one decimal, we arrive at 1.5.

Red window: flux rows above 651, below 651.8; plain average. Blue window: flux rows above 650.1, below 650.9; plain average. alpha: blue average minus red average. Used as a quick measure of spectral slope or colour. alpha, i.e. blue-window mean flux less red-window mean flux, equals -2.3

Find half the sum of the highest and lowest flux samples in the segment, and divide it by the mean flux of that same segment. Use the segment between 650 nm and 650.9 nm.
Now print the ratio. 1.01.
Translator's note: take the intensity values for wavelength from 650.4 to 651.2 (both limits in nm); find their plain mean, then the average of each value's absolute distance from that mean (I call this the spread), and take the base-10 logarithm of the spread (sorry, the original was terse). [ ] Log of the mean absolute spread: -0.041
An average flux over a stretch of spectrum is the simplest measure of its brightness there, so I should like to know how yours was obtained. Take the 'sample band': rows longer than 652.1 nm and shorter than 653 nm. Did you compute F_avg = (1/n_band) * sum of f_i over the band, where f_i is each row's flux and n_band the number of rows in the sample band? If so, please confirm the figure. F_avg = 18.0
